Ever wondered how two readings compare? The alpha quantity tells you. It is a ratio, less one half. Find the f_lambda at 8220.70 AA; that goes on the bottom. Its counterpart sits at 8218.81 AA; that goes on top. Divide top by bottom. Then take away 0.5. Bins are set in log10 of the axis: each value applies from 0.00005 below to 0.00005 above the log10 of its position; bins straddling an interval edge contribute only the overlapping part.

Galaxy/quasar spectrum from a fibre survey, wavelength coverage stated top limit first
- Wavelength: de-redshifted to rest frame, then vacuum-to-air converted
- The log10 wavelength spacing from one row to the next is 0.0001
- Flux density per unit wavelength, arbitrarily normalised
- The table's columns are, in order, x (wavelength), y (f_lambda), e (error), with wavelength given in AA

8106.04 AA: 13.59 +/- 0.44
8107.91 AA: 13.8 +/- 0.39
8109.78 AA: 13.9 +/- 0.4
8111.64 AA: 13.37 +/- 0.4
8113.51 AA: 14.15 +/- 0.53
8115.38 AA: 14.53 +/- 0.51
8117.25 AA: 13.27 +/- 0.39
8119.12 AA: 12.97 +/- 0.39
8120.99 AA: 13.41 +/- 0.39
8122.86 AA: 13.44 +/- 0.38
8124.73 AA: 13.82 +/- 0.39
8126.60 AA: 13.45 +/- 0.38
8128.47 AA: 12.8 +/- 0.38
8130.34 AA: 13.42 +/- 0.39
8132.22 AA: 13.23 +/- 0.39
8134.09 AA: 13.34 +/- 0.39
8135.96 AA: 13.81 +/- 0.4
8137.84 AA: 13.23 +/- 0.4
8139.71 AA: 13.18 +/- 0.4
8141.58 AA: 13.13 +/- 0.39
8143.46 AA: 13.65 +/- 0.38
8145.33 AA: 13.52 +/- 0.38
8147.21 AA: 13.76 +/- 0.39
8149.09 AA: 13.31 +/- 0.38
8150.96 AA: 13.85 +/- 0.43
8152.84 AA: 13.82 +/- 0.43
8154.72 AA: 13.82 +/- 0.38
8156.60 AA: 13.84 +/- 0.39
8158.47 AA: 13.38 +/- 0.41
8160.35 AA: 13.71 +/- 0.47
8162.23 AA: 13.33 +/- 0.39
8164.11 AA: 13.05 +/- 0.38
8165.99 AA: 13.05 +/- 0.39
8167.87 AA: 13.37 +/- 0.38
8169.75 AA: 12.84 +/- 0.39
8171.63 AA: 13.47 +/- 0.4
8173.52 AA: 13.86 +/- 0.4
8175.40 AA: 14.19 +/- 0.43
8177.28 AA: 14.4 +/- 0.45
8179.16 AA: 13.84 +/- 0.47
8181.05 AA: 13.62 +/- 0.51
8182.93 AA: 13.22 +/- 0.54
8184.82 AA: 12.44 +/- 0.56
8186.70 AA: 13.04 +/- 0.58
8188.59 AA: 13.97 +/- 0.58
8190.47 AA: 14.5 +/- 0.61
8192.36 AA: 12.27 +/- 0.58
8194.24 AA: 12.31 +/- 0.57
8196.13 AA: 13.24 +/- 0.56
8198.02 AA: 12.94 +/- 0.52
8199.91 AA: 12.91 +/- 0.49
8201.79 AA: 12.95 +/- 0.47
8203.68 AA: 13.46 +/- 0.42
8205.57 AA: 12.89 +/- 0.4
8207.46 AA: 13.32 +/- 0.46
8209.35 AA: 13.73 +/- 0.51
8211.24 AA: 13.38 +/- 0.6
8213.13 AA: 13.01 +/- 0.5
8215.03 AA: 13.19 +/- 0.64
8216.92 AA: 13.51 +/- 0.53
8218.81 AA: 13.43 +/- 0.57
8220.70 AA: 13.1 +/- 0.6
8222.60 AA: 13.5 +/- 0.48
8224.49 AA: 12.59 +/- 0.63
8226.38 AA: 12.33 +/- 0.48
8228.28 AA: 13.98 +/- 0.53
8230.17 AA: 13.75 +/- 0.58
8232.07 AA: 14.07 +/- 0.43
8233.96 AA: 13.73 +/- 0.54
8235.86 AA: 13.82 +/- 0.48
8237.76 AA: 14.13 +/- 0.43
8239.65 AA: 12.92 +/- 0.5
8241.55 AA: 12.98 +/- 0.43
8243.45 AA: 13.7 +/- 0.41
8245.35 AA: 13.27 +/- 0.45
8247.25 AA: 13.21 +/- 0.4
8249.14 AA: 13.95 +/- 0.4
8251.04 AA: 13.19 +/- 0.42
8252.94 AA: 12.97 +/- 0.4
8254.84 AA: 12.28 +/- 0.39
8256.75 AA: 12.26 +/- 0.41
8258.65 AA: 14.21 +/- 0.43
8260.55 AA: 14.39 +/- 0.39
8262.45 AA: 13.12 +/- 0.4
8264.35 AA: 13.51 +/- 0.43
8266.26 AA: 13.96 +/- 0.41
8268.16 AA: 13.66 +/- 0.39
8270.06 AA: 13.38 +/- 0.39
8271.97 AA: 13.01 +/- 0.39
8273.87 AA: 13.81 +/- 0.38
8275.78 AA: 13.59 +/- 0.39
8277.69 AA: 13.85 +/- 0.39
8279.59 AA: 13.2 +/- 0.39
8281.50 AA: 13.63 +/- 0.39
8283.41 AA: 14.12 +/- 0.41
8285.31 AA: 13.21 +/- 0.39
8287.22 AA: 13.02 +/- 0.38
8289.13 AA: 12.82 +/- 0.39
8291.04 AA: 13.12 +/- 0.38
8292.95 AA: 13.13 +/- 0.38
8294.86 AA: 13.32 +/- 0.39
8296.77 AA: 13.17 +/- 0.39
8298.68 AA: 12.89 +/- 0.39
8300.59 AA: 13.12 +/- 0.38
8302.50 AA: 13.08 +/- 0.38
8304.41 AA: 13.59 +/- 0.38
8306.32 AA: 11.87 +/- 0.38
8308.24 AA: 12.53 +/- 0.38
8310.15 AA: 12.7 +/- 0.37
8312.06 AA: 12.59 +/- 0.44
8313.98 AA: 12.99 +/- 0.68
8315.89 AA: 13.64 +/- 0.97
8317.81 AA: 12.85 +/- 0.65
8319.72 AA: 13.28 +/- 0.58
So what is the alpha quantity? 0.525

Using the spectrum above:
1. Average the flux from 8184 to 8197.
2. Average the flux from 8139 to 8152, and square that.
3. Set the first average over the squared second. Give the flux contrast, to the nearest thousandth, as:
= 0.072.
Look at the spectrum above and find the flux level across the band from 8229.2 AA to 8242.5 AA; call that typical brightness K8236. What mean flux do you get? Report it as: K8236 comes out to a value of 13.63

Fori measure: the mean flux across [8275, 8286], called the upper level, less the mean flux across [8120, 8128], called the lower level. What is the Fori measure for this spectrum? 0.1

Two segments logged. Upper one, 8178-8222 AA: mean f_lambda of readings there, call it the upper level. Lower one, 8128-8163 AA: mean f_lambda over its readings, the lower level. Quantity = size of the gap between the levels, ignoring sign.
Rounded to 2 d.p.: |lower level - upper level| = 0.25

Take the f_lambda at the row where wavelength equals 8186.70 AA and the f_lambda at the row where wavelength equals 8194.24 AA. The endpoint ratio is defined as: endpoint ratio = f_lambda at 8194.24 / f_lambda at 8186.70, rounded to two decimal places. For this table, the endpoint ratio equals 0.94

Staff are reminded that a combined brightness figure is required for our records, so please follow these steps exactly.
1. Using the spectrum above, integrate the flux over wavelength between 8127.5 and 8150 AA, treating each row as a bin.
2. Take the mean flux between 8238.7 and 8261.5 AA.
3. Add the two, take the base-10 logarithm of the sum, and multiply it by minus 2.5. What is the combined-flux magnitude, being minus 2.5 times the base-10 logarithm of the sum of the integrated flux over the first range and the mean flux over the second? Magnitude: -6.24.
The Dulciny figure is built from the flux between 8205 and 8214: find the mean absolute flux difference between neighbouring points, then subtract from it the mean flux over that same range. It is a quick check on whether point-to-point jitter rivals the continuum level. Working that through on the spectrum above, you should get -12.9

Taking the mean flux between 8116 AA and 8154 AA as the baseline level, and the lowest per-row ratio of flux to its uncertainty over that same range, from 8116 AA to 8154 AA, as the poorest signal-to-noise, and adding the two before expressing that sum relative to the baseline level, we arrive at 3.4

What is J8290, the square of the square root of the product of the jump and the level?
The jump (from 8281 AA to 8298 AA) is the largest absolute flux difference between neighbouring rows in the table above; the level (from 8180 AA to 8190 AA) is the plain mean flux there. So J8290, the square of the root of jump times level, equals 12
